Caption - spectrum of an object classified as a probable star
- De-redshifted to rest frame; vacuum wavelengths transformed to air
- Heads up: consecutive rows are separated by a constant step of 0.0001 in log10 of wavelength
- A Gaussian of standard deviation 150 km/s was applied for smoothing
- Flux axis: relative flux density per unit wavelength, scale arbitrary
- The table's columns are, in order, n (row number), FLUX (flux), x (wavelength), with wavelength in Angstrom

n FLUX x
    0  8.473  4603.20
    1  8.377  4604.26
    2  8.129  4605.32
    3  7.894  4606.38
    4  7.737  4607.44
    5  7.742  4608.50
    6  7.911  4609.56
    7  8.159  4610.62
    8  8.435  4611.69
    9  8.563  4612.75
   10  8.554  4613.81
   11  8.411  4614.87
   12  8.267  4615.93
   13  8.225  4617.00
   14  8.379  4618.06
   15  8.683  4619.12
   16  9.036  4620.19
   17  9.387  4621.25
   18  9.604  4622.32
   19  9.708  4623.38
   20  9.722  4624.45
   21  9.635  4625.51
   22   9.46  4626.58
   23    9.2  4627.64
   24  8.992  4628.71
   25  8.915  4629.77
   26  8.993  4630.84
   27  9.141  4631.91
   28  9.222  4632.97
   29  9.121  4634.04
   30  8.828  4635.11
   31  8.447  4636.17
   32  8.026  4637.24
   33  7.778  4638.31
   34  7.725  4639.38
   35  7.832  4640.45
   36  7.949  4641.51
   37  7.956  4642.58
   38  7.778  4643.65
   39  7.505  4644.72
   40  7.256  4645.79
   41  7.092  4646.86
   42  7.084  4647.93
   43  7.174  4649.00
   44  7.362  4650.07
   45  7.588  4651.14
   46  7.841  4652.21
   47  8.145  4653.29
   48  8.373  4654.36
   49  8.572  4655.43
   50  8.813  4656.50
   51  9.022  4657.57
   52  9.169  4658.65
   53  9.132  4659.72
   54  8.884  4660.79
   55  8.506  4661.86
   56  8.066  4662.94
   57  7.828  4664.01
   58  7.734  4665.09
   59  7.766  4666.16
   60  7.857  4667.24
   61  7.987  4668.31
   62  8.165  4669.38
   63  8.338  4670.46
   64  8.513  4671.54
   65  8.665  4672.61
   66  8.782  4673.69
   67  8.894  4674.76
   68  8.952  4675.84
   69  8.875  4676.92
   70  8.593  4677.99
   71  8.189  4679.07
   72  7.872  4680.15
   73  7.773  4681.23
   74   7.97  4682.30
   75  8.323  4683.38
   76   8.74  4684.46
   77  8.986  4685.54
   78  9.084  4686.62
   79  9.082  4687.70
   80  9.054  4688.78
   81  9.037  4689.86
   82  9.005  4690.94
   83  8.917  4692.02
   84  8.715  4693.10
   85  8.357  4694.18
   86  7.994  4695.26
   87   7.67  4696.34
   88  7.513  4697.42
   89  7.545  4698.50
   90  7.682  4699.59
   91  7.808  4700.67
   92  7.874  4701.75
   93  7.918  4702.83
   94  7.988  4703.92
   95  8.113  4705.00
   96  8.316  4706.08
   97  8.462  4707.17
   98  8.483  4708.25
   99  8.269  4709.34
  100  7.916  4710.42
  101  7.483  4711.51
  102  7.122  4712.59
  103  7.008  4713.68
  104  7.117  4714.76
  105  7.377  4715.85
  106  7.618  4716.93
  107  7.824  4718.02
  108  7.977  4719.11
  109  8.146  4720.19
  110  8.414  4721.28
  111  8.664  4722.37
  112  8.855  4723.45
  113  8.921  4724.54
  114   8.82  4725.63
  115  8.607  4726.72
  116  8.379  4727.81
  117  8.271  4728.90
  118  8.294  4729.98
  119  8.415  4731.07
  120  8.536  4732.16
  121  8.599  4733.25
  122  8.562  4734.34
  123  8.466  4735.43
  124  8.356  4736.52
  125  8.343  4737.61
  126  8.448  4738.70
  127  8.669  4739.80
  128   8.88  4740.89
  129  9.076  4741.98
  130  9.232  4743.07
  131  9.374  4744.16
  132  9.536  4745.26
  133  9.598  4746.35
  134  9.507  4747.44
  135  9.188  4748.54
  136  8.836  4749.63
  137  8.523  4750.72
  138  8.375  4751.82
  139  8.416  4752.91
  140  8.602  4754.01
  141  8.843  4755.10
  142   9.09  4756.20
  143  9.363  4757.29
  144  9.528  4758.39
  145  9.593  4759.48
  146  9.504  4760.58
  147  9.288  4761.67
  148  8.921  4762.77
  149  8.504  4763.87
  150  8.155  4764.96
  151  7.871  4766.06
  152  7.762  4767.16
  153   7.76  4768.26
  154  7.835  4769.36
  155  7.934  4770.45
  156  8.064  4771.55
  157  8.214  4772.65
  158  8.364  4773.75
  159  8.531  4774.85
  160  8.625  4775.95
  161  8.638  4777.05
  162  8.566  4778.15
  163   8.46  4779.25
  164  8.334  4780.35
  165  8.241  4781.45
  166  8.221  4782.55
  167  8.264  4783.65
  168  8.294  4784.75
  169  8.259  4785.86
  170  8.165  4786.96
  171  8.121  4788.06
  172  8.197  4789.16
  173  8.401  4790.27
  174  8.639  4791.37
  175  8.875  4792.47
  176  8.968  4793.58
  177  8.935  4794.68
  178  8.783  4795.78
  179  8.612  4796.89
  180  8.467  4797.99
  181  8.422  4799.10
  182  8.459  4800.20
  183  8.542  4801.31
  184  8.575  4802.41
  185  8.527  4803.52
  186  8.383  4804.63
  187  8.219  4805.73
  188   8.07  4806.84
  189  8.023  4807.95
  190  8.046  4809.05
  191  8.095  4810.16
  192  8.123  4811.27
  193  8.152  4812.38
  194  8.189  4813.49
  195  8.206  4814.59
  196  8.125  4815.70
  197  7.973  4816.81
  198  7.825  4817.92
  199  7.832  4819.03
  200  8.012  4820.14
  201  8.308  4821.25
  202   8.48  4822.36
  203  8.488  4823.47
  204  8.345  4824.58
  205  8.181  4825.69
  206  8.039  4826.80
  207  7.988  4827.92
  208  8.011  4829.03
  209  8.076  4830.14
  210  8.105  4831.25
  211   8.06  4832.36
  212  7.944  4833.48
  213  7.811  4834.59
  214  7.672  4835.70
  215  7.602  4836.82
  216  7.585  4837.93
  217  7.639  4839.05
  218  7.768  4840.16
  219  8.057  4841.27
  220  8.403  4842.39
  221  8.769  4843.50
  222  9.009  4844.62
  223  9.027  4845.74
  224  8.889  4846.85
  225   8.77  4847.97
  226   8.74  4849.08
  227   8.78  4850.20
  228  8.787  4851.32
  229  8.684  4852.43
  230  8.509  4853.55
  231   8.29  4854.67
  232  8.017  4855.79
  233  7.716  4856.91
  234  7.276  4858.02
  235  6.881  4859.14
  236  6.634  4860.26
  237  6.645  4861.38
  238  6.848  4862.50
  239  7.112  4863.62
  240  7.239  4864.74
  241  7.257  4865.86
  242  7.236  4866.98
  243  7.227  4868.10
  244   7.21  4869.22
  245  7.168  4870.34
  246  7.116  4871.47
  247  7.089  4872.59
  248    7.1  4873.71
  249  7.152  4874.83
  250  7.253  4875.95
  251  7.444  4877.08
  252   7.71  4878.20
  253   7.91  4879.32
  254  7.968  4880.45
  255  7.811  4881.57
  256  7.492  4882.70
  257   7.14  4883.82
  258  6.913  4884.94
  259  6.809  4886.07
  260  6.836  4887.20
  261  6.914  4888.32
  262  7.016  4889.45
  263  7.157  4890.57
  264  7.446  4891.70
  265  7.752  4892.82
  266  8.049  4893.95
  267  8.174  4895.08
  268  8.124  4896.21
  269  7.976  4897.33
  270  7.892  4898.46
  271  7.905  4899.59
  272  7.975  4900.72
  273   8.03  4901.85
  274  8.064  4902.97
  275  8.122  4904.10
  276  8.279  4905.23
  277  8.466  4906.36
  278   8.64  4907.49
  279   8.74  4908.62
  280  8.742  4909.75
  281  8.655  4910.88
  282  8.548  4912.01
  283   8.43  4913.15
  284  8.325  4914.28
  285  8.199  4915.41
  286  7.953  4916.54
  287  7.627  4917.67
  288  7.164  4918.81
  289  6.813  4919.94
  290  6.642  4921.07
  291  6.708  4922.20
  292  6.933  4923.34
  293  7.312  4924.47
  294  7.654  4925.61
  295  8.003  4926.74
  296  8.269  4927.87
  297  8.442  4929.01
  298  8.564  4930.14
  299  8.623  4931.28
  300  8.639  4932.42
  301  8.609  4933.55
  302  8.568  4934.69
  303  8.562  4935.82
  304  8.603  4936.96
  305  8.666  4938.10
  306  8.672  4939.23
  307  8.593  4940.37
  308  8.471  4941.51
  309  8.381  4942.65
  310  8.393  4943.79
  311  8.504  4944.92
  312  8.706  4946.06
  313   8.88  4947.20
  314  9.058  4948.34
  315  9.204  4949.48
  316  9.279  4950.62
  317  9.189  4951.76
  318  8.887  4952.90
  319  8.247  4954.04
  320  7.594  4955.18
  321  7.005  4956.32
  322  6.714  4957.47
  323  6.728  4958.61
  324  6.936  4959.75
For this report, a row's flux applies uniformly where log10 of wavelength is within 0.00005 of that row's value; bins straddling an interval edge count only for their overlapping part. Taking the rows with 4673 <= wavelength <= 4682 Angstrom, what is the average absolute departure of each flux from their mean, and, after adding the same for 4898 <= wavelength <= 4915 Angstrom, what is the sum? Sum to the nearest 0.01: 0.67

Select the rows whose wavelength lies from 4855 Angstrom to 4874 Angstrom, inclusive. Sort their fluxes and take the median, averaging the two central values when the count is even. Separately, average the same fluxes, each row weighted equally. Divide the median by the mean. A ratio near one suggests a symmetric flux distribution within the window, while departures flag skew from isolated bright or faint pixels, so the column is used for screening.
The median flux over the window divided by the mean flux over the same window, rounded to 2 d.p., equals 1.00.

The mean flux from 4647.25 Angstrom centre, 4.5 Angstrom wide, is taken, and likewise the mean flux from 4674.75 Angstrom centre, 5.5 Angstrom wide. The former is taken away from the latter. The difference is 1.7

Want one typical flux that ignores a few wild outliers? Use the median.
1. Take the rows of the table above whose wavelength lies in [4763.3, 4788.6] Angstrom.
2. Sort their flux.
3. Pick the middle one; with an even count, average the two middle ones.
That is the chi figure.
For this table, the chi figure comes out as 8.24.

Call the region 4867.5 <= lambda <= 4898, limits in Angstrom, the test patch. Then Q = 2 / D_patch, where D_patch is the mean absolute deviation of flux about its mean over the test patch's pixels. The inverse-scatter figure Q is 5.4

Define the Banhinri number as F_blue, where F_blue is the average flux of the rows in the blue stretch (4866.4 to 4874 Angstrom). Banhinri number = 7.2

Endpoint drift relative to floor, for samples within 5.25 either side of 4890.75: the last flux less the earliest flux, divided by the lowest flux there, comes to 0.20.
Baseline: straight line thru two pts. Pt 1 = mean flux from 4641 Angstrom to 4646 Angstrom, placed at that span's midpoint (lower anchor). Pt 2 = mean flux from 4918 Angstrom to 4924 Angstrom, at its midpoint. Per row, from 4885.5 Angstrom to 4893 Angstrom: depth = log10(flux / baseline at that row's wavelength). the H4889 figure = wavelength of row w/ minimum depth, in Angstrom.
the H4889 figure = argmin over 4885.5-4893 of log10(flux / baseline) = 4886.07 Angstrom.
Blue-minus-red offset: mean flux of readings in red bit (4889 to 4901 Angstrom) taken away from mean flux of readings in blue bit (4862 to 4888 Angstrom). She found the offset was -0.51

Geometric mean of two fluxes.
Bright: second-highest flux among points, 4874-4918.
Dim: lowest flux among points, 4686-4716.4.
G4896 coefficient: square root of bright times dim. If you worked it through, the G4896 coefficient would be 7.83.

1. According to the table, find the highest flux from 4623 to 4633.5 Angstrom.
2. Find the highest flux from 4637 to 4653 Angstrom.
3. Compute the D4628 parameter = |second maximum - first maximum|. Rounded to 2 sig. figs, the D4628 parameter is 1.7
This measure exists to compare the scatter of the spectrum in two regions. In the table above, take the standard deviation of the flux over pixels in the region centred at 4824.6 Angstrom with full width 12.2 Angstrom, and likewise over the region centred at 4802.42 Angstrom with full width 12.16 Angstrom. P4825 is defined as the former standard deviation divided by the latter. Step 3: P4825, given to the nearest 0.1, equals 1.1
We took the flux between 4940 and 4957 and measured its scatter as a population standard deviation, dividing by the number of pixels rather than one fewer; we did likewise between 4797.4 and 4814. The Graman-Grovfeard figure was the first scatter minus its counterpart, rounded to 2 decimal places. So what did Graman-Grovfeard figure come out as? 0.40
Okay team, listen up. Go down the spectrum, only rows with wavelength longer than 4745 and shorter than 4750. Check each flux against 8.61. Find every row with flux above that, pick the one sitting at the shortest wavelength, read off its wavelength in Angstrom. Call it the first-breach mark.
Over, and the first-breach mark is 4745.26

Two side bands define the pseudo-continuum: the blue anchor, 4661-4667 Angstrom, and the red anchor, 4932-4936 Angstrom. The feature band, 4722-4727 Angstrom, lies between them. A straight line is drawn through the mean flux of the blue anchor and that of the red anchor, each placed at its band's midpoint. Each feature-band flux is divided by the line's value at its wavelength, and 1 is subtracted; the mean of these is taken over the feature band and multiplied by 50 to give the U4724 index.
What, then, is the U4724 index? 4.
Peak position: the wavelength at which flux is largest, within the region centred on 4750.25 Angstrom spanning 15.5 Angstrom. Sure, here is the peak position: 4746.35 Angstrom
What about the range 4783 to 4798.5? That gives 4793.58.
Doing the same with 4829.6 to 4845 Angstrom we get 4844.62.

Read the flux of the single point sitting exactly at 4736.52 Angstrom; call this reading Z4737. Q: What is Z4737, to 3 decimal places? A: 8.356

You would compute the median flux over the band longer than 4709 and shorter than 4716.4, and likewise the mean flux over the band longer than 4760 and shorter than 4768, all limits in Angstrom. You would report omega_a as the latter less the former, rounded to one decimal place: 1.2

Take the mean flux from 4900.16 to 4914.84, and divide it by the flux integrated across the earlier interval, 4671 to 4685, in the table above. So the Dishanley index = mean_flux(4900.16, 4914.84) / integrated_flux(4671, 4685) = 0.071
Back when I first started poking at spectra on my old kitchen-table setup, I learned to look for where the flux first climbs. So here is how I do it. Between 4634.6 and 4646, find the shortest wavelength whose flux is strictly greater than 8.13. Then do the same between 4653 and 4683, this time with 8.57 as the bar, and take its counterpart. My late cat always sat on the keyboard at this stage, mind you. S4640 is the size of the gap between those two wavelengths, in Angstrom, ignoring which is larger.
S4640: 20.3 Angstrom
